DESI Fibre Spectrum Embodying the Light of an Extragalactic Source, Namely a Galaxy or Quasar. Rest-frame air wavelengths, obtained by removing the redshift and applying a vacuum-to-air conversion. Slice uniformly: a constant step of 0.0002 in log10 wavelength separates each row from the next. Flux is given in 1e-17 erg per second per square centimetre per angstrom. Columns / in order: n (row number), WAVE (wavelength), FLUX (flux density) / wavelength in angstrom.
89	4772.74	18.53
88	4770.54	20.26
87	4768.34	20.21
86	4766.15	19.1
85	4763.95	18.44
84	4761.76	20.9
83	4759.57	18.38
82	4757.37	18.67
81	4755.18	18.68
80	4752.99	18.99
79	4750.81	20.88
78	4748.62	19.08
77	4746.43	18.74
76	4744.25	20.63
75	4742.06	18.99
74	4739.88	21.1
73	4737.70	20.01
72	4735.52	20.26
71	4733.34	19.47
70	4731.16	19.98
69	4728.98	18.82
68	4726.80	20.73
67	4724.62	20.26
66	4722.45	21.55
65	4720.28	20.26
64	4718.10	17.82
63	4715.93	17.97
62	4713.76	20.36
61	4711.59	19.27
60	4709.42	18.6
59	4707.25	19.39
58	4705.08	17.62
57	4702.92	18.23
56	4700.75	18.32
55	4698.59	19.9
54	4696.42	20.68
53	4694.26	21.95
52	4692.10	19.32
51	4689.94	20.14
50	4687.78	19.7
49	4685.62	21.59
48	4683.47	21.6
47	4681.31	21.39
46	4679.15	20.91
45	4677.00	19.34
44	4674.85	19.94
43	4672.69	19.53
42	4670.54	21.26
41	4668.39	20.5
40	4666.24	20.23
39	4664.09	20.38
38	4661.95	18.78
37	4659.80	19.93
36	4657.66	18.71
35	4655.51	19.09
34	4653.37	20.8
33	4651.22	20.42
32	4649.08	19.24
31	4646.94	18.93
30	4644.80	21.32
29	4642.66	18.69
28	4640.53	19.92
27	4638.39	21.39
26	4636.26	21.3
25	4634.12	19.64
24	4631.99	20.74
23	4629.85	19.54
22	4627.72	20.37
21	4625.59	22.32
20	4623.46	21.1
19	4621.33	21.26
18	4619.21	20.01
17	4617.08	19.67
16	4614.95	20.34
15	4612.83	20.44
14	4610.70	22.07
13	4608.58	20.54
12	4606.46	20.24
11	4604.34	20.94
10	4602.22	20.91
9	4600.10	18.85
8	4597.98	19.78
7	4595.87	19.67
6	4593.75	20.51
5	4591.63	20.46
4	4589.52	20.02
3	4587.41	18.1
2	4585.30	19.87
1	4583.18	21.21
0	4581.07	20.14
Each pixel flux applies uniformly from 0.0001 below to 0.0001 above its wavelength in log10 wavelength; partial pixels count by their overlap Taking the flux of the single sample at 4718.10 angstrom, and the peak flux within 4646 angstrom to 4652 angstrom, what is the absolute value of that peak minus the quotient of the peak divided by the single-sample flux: 19.3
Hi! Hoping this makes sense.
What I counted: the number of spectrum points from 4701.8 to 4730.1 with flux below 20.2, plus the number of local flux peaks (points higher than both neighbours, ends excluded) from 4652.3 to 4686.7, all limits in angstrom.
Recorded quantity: 13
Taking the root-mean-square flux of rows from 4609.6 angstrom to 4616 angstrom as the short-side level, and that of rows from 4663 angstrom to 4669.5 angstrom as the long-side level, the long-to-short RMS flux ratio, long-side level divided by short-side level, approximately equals 0.97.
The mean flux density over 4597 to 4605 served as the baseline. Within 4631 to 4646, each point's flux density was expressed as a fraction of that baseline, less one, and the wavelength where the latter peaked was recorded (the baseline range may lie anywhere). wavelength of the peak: 4638.39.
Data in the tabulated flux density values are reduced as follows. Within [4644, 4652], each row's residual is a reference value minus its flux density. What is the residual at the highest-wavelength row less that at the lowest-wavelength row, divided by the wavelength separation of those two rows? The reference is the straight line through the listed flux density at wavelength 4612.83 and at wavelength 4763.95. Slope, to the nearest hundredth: 0.13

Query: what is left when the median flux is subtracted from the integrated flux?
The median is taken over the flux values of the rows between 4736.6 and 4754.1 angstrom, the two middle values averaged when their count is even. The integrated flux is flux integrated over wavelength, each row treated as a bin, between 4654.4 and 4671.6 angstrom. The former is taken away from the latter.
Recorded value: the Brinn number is 322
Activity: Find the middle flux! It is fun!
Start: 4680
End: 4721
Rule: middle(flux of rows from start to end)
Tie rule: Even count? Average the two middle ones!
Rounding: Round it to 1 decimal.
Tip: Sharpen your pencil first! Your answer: 19.7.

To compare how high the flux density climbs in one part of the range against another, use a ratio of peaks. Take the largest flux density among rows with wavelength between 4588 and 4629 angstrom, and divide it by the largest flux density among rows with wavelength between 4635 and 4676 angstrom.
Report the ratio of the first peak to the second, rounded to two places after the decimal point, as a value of 1.04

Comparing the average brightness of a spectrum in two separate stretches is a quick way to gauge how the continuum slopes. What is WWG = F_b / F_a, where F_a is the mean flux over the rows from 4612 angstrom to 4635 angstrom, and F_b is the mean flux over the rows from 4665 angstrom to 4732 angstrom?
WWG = 0.971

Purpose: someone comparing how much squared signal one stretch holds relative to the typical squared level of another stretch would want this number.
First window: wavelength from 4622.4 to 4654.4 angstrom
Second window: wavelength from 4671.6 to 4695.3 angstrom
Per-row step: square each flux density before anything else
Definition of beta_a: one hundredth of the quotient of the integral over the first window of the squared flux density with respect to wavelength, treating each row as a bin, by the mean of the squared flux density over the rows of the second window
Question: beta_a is 0.32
